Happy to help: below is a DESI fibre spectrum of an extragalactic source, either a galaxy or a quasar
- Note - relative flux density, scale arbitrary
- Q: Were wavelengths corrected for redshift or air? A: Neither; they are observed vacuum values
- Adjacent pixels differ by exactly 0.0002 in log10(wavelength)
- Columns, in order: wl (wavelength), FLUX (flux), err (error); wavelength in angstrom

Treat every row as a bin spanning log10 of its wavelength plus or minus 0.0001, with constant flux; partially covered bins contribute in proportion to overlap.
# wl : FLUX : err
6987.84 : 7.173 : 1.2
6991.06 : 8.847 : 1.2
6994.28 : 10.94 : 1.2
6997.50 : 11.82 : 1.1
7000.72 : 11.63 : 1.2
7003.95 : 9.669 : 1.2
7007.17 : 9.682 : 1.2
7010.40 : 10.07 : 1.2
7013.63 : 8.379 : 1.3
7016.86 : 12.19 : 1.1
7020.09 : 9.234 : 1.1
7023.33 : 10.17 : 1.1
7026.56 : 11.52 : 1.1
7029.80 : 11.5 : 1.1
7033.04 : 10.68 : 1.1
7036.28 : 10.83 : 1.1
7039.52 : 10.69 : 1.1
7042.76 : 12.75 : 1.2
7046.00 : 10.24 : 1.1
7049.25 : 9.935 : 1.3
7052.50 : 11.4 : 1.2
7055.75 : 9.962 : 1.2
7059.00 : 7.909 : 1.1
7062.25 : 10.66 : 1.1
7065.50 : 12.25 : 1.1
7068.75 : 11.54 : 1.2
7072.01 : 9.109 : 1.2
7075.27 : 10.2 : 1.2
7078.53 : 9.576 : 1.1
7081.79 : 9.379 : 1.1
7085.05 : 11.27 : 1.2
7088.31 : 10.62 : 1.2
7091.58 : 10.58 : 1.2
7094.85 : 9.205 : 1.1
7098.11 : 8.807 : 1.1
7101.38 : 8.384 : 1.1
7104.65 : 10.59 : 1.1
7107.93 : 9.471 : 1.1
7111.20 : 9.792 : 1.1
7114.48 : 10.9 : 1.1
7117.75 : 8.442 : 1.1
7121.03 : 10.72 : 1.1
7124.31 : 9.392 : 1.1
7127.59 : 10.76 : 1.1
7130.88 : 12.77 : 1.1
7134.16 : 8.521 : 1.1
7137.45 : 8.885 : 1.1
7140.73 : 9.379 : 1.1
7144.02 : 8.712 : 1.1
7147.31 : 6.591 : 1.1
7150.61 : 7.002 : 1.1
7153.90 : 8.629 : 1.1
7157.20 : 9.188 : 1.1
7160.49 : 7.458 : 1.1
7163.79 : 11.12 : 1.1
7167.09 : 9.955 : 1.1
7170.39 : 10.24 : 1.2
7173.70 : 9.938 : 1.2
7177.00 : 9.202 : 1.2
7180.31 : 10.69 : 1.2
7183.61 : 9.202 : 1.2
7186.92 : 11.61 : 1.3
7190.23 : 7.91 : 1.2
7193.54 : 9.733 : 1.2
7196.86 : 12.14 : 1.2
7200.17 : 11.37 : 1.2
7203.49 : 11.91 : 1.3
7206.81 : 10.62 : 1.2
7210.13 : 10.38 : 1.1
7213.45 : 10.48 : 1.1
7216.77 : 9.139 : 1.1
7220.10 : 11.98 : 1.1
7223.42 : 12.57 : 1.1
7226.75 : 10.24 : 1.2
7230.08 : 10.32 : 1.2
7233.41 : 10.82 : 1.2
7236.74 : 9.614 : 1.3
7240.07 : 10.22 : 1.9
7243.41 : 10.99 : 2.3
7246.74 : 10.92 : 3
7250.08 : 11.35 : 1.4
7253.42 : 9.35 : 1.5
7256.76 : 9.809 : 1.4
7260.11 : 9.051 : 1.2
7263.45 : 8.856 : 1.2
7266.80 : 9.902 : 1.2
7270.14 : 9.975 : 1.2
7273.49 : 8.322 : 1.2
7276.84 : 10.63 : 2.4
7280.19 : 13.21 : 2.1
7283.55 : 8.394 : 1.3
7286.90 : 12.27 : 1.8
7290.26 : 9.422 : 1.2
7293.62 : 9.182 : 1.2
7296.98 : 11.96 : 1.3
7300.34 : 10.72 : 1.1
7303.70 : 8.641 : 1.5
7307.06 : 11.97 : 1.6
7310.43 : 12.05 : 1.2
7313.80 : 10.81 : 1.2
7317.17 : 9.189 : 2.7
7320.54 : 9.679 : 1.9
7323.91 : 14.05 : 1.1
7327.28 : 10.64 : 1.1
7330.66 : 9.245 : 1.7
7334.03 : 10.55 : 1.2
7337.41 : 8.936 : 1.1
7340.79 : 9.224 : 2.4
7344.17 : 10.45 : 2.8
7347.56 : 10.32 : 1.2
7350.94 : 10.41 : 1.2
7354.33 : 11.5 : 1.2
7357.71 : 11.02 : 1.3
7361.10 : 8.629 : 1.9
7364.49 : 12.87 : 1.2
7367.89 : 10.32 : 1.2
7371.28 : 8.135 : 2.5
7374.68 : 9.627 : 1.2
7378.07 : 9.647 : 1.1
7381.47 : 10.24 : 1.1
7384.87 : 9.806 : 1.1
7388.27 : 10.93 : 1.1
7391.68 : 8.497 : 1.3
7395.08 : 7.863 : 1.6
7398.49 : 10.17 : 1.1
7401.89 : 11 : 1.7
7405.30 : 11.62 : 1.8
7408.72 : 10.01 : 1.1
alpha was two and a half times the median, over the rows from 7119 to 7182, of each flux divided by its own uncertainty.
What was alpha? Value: 20.9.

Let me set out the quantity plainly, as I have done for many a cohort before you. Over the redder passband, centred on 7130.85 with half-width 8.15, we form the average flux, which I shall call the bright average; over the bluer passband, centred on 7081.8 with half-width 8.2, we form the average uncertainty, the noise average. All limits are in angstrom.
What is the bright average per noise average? 8.7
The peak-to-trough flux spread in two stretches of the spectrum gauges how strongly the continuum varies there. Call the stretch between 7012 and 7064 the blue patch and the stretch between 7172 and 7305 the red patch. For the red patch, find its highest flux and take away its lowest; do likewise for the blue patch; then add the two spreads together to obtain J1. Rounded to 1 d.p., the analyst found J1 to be 10.1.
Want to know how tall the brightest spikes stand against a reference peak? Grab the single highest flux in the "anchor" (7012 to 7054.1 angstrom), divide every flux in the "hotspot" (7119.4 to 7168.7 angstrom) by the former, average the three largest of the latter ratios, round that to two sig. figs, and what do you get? 0.91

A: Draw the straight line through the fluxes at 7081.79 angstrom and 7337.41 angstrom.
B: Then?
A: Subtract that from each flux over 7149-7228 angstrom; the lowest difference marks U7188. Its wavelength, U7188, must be 7150.61 angstrom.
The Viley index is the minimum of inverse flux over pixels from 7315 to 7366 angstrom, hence 0.071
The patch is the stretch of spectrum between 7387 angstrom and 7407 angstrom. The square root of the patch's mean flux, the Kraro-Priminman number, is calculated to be 3.16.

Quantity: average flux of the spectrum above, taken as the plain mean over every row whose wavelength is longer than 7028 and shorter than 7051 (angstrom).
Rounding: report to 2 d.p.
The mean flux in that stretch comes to 10.95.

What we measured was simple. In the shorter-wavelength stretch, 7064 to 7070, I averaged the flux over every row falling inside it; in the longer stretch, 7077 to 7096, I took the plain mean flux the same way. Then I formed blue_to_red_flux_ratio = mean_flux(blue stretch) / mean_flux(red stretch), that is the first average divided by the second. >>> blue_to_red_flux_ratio 1.18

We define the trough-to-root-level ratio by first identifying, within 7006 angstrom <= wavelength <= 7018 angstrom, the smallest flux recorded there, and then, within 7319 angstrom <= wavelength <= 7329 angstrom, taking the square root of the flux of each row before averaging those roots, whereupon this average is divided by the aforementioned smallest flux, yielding 0.40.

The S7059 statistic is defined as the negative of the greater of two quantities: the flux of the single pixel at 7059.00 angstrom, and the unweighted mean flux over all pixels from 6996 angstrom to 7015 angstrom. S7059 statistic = -10.2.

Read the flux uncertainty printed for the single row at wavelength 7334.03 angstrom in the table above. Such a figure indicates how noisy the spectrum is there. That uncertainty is 1.20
